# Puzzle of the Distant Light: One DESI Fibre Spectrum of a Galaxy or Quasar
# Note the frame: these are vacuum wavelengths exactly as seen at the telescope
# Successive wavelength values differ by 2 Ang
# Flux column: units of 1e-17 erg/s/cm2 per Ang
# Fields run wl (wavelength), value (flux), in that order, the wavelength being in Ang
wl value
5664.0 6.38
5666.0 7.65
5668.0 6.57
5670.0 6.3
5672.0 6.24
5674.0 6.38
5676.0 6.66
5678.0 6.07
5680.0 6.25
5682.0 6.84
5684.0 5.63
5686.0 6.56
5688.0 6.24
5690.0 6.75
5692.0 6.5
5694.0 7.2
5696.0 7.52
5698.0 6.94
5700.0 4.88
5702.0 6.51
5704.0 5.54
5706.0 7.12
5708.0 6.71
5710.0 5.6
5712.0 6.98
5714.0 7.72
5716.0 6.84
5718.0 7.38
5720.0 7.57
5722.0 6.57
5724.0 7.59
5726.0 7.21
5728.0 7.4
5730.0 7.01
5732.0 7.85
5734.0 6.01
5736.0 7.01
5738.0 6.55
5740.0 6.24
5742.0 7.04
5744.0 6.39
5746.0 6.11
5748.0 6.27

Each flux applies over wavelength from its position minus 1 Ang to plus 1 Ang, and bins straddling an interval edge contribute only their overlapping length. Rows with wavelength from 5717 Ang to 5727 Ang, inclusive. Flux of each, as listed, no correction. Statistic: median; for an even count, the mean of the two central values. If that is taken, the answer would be 7.38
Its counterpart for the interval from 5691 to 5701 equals 6.94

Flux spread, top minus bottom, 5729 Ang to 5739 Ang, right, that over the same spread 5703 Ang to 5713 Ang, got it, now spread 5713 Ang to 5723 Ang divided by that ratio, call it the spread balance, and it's 1.0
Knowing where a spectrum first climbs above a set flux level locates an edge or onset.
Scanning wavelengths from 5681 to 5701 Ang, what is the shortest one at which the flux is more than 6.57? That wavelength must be 5682.0 Ang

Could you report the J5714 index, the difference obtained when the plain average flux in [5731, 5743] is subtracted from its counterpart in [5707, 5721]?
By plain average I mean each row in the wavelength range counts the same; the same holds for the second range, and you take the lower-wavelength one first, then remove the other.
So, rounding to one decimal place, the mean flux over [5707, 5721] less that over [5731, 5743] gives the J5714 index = 0.2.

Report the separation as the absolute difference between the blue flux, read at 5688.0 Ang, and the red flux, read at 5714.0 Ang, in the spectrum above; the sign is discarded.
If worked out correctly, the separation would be 1.5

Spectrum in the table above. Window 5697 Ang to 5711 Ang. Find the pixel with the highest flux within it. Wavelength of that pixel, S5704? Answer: 5706.0 Ang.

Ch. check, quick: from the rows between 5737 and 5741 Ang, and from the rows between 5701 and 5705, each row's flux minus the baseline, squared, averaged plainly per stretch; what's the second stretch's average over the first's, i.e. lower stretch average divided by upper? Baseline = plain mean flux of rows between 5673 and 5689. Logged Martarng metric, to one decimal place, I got 11.5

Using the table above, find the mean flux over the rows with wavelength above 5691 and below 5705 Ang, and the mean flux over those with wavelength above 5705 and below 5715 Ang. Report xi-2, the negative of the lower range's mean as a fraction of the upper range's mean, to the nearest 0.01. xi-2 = -0.94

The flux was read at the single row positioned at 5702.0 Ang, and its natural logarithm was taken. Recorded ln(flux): 1.87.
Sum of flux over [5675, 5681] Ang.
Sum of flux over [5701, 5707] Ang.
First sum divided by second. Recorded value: 0.99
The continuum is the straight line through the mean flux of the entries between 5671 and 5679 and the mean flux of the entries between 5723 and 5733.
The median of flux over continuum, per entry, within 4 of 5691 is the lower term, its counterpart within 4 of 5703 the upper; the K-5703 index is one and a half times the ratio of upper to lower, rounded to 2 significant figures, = 1.3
